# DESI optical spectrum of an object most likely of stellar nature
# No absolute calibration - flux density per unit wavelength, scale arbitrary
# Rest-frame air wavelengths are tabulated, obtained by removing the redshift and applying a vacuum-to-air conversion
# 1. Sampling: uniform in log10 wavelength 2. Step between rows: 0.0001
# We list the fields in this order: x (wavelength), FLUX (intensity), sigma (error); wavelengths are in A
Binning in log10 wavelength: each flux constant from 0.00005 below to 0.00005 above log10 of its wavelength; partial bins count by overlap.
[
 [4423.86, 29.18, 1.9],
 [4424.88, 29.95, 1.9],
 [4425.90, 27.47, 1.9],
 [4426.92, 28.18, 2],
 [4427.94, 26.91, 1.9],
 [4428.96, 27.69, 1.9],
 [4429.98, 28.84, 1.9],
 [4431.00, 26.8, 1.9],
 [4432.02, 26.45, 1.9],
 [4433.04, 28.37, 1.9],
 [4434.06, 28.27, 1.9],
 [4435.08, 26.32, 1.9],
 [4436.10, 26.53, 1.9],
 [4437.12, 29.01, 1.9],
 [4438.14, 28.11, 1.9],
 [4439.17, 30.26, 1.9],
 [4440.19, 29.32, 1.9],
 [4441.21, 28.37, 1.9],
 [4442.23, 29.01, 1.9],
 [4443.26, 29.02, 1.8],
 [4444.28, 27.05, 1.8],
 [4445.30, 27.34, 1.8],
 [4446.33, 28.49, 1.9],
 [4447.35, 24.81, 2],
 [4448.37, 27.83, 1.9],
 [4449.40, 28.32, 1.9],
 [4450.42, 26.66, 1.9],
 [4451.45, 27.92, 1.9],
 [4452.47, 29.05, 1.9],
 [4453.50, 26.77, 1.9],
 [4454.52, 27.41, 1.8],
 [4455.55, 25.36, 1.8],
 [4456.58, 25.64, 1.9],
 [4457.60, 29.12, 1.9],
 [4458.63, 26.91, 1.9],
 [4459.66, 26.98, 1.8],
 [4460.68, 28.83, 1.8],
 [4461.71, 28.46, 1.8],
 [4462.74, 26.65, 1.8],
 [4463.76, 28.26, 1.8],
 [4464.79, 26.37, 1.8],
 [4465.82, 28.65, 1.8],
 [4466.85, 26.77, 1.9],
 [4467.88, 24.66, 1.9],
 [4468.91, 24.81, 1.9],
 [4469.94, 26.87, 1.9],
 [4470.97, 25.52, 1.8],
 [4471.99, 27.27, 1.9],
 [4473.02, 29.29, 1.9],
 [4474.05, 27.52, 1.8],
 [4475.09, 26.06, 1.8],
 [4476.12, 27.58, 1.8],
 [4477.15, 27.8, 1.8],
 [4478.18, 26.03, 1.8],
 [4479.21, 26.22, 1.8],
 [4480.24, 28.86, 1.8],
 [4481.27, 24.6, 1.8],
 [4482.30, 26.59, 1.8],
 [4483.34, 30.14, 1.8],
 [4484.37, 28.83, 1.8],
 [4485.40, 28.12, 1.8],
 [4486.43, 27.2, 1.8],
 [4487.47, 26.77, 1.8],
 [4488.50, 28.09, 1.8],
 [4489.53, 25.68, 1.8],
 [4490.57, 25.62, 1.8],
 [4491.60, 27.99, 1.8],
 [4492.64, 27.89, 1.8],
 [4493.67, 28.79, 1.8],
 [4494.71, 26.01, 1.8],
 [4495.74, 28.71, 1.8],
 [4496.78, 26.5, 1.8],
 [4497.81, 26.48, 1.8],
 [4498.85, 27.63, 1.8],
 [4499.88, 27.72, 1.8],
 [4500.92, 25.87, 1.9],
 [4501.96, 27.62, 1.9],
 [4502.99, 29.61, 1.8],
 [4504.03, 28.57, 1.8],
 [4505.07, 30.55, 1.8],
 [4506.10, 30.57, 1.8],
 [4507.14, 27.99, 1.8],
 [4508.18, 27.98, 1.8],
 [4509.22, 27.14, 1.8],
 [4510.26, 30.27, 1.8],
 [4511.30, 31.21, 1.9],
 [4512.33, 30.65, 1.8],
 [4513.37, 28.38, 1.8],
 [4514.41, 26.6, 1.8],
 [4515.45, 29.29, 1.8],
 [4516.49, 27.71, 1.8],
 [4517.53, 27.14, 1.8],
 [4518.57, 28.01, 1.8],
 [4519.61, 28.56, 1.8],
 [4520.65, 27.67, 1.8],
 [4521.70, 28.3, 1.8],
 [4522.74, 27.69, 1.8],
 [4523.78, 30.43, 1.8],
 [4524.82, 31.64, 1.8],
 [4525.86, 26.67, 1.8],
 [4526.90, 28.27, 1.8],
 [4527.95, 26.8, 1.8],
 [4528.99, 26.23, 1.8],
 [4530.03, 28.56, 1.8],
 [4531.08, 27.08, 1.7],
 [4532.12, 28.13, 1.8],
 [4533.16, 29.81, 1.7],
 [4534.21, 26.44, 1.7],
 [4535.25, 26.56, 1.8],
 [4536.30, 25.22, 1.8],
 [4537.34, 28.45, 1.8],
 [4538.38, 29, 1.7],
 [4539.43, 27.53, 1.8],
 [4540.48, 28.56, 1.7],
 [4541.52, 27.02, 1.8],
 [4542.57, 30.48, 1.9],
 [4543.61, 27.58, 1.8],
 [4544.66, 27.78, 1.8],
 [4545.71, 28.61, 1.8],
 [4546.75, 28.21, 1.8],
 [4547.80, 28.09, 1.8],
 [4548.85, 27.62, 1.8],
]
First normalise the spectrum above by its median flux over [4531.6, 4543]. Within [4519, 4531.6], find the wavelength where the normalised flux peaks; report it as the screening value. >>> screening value 4524.82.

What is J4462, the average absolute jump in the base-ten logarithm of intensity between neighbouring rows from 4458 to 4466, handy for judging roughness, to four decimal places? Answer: 0.0222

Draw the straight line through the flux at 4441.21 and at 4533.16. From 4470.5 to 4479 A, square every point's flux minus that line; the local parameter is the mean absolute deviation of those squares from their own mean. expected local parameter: 3.6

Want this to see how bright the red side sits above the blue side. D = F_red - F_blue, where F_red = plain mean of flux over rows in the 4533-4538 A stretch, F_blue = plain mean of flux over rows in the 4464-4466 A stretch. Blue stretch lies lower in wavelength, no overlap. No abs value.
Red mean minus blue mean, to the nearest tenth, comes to -0.2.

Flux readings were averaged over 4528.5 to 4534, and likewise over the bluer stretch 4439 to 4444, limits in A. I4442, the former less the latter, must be -1.2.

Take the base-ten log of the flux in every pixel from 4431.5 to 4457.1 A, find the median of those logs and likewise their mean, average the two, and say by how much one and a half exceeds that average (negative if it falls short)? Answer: 0.056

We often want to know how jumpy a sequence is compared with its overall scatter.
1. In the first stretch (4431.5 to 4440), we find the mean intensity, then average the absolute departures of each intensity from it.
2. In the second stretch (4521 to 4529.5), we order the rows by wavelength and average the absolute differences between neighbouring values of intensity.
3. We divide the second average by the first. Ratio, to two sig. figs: 1.7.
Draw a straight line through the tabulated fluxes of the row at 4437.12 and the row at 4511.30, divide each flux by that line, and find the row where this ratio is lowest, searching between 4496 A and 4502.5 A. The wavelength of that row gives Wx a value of 4500.92 A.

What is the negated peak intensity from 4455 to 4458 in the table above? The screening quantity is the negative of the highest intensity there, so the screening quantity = -29.1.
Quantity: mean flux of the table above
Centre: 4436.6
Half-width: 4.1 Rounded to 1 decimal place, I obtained 28.3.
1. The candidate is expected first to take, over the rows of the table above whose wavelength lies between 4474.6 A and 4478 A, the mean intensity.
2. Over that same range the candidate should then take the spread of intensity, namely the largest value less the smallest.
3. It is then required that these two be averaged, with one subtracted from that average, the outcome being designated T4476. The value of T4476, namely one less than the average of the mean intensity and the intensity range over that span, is 13.4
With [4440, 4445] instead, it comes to 14.4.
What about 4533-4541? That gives 15.1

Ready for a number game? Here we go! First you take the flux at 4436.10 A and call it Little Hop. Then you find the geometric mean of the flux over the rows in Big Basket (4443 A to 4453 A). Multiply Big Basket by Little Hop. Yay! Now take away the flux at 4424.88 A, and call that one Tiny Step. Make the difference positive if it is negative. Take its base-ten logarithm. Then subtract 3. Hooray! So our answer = -0.153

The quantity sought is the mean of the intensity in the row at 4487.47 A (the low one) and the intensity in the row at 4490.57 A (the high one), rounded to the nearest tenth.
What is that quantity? 26.2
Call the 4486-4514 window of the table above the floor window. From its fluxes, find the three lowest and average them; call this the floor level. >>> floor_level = 25.7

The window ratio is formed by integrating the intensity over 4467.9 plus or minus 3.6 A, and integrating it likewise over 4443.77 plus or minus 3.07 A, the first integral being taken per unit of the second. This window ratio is 1.1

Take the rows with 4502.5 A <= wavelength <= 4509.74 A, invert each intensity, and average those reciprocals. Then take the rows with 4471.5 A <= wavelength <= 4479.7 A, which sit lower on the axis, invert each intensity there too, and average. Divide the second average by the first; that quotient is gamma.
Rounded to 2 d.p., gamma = 1.06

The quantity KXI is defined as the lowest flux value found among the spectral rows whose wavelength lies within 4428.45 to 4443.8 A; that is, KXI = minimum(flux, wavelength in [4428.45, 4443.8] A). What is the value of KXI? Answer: 26.32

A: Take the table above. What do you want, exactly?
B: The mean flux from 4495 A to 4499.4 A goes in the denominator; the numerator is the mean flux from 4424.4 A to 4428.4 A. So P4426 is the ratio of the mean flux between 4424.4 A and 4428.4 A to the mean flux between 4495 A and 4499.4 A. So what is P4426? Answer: 1.03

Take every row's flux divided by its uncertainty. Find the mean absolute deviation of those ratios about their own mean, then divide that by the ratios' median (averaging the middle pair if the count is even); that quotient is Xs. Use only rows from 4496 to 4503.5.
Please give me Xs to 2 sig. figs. 0.044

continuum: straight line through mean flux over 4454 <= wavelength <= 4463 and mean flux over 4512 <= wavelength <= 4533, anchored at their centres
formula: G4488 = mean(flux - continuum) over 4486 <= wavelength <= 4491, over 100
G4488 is -0.010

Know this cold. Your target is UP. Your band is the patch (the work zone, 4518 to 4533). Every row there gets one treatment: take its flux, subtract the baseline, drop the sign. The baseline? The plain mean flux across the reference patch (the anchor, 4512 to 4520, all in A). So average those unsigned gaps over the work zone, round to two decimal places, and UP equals 1.01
